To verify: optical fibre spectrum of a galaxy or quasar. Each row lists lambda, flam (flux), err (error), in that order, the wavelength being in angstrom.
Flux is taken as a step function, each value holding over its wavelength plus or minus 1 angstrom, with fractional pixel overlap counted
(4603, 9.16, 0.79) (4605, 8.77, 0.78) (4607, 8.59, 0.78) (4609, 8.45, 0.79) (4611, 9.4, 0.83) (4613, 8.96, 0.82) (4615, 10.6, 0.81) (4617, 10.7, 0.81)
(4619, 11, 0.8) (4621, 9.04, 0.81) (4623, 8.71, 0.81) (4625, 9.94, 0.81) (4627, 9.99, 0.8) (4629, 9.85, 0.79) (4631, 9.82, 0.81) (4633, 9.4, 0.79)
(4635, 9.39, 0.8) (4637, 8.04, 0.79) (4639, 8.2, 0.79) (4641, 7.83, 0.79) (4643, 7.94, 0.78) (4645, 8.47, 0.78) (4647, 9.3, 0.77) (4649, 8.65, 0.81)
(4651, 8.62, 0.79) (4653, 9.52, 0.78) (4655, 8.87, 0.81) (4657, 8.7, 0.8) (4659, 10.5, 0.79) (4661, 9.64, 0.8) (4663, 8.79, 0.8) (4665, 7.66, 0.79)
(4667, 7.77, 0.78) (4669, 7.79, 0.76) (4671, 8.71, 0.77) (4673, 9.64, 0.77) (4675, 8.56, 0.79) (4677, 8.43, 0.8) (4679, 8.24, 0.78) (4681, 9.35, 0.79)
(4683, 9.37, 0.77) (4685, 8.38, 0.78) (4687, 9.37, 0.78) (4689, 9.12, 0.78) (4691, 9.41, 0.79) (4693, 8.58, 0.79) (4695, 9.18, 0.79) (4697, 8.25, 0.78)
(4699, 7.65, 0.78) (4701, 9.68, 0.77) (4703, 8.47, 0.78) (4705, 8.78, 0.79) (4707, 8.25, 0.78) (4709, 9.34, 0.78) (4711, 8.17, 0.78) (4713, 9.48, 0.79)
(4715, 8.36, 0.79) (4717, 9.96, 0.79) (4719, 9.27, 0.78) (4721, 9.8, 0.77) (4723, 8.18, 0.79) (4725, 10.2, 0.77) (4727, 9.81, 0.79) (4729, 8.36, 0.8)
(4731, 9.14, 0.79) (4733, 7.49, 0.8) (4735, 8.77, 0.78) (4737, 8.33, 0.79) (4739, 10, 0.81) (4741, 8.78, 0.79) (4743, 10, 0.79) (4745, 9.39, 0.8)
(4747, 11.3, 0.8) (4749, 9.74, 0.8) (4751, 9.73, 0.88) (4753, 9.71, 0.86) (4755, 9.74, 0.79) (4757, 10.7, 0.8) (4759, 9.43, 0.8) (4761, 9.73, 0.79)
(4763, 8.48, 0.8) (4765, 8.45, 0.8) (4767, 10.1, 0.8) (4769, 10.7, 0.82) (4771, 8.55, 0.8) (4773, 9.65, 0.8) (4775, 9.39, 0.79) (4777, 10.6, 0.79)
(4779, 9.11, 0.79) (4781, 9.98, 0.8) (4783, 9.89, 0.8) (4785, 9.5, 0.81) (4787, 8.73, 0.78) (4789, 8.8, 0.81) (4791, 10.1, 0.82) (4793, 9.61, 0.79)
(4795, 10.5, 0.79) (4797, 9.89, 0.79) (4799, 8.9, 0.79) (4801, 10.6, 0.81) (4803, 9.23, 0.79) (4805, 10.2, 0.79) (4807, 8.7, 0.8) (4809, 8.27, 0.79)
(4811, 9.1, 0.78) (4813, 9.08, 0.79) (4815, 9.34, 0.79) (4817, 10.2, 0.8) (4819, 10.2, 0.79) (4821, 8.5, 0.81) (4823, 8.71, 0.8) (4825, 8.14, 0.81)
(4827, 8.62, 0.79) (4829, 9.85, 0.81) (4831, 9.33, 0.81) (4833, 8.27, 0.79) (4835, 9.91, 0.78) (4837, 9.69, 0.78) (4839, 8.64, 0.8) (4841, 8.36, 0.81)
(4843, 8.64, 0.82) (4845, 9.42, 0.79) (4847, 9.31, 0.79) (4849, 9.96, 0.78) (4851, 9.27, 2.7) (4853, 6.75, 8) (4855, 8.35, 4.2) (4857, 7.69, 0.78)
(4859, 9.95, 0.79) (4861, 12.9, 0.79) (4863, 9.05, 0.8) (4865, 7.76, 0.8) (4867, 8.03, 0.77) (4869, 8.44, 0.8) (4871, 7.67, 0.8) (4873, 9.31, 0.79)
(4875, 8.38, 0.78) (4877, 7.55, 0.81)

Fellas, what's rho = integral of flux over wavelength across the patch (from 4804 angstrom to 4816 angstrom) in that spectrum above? 109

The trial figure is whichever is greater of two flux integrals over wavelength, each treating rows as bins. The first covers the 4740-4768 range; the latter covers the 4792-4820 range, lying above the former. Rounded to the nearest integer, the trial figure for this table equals 271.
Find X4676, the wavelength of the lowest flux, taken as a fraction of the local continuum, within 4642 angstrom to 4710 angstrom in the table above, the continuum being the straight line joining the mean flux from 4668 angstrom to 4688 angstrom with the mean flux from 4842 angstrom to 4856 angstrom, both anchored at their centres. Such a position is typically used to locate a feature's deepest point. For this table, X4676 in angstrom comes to 4699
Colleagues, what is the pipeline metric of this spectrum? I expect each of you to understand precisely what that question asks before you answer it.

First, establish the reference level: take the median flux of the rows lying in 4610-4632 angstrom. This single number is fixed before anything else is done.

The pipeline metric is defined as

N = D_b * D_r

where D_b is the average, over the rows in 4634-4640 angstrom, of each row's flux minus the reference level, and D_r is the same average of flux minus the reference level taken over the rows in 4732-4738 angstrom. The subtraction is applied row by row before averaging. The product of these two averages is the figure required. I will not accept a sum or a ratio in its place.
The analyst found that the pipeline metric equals 2.2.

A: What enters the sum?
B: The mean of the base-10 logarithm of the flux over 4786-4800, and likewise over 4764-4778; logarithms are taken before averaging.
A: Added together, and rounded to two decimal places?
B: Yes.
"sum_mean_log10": 1.96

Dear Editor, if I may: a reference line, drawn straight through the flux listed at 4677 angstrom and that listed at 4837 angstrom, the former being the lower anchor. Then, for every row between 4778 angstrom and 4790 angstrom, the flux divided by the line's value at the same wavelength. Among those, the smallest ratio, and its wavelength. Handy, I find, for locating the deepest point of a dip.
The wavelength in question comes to 4787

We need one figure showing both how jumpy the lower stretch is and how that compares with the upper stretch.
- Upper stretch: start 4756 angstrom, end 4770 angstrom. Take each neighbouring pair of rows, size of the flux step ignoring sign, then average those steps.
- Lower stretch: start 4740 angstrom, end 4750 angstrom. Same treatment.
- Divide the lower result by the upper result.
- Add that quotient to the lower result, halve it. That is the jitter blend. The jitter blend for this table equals 1.44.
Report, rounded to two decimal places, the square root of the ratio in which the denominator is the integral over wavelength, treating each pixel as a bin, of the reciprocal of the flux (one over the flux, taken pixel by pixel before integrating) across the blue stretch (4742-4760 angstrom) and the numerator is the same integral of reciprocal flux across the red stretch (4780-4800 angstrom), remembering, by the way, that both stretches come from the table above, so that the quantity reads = 1.08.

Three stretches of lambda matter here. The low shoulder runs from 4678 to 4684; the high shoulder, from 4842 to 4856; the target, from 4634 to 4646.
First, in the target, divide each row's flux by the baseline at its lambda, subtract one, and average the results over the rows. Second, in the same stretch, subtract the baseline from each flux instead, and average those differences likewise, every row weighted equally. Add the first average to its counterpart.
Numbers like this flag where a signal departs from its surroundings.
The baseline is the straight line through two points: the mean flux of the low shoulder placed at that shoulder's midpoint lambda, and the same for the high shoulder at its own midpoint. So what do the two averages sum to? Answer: -0.8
